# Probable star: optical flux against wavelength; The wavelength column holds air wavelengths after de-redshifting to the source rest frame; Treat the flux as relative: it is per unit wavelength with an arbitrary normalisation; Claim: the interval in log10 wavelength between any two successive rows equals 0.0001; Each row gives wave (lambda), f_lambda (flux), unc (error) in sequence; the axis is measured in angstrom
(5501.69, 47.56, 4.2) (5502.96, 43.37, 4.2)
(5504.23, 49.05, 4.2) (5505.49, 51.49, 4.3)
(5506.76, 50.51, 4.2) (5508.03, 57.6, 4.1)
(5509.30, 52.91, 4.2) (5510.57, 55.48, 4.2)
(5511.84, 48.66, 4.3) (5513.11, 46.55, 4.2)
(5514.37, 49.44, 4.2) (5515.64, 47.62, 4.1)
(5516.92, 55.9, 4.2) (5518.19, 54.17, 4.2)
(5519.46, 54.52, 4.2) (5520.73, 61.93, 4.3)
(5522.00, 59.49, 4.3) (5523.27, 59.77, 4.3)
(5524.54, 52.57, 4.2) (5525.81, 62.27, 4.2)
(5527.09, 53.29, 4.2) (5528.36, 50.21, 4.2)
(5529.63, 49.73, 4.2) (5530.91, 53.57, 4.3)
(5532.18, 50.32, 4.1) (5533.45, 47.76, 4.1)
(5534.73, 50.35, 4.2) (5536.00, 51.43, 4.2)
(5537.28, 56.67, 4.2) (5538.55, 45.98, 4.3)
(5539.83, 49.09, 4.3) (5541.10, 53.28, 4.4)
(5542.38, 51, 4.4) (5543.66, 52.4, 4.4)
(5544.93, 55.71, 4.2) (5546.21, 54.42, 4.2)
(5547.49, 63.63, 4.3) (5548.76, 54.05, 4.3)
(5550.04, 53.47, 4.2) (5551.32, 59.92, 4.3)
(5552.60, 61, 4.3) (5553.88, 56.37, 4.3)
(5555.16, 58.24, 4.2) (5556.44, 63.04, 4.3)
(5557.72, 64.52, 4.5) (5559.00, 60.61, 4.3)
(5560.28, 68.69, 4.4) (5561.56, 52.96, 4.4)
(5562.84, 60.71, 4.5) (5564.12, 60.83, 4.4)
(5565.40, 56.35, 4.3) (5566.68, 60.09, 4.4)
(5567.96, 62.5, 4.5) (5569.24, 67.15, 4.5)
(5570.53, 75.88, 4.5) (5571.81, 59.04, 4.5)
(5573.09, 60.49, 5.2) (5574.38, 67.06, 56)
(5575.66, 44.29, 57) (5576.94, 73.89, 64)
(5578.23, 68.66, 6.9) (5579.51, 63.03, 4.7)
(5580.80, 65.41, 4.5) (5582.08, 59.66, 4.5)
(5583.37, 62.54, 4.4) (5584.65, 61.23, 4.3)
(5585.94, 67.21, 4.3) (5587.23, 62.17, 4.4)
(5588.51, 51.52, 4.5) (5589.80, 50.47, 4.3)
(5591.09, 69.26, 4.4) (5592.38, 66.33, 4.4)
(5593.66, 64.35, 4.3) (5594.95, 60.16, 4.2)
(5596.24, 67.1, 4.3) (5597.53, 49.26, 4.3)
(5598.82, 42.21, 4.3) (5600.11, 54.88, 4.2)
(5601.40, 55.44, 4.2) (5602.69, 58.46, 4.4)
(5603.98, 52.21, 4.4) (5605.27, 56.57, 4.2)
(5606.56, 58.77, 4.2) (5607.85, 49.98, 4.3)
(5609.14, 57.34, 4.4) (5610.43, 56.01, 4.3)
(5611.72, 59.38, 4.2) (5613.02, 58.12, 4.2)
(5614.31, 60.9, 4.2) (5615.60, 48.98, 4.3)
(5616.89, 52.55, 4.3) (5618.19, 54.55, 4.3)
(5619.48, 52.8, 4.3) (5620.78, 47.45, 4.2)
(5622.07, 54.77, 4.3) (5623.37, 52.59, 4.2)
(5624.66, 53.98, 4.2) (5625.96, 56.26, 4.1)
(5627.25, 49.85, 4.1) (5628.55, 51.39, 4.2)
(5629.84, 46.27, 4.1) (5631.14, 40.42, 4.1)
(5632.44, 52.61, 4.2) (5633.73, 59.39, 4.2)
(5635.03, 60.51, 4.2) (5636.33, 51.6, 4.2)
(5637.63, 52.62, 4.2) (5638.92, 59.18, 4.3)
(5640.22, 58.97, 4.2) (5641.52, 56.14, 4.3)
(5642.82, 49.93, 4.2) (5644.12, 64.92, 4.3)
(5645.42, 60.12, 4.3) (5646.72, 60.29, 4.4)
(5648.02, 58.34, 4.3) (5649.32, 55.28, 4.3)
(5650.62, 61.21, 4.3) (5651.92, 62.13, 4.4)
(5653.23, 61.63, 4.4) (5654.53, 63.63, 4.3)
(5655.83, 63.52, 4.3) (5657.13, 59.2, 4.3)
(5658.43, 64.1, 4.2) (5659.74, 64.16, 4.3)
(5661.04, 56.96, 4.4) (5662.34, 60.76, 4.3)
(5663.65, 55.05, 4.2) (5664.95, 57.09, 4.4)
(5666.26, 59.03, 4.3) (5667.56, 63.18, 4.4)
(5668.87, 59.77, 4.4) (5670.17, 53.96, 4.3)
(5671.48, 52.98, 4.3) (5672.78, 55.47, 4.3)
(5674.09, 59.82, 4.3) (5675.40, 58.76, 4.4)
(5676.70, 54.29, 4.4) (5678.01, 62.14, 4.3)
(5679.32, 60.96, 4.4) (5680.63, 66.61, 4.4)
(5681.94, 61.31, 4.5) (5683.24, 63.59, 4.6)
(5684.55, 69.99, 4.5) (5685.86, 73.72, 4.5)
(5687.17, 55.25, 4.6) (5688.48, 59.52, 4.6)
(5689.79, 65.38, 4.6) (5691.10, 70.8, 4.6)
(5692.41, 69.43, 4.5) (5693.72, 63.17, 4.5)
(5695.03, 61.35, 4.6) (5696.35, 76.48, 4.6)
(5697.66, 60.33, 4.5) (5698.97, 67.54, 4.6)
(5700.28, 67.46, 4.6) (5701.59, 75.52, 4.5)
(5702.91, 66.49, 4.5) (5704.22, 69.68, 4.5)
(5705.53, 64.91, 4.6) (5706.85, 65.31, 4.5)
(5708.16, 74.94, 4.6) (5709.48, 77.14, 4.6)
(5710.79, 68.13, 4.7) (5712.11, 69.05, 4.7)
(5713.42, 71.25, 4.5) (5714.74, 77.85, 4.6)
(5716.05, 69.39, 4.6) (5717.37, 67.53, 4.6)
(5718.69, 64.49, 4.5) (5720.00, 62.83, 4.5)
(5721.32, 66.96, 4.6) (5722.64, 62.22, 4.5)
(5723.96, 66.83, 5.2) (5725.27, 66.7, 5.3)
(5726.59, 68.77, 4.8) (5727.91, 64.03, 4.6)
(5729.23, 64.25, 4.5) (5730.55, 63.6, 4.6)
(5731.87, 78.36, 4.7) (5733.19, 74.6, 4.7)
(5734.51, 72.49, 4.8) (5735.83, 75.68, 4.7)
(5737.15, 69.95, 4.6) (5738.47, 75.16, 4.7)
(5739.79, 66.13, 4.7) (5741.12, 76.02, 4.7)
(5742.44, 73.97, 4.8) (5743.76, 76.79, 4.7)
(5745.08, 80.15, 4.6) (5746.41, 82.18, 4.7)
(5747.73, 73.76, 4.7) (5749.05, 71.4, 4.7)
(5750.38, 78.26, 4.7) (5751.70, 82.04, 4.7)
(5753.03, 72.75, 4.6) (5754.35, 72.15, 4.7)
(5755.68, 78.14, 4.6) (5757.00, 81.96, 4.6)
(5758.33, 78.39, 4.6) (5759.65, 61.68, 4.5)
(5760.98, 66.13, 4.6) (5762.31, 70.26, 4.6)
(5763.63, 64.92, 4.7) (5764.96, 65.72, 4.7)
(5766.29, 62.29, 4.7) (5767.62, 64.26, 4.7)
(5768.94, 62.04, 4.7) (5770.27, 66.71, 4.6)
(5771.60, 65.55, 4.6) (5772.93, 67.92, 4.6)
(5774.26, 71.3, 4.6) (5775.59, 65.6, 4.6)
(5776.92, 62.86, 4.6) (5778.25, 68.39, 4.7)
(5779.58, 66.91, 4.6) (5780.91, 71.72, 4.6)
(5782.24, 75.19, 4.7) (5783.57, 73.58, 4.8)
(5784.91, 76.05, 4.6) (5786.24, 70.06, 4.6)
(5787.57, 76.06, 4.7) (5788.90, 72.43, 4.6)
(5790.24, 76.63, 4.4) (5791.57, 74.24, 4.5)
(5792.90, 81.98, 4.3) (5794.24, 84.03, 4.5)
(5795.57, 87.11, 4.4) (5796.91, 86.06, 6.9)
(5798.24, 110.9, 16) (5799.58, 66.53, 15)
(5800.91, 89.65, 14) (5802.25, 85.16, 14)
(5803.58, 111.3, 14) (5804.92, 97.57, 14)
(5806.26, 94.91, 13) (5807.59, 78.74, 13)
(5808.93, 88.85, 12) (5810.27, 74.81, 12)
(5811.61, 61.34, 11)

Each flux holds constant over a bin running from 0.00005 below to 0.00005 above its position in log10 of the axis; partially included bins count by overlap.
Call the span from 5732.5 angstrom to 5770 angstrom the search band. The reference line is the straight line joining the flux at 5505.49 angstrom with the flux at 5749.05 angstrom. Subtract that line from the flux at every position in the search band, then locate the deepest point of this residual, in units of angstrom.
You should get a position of 5768.94 angstrom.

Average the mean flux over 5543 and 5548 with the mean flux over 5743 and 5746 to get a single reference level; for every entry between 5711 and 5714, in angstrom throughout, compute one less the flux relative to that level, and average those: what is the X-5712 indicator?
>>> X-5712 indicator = -0.04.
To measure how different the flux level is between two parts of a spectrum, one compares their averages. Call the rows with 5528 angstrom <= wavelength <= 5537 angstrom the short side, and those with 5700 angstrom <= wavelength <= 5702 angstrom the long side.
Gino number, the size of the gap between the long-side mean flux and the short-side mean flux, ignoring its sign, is 21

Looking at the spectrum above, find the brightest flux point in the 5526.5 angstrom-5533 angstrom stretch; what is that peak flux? 53.57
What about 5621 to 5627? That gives 56.26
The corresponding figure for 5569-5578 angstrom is 75.88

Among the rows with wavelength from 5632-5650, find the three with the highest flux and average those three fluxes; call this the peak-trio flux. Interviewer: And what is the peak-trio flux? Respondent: 62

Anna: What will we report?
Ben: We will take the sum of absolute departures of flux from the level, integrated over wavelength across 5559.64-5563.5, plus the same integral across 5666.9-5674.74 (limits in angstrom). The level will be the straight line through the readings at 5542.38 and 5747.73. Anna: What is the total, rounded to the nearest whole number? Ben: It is 90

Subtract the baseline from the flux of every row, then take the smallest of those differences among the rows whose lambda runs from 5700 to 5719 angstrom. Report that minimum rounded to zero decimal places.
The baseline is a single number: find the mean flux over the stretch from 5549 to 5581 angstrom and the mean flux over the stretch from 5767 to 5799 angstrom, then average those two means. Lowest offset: -3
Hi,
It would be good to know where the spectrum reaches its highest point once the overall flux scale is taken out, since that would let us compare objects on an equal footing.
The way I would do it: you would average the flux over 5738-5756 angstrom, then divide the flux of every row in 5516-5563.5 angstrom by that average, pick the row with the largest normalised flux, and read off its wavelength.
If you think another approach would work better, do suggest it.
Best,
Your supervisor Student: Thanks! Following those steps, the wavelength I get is 5560.28 angstrom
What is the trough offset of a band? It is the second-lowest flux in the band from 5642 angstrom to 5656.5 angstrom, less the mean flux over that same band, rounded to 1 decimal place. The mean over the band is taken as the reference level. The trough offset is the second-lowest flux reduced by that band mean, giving -4.8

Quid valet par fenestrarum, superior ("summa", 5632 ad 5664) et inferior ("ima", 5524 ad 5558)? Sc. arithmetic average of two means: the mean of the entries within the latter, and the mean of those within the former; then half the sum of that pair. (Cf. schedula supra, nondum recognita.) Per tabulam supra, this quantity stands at 57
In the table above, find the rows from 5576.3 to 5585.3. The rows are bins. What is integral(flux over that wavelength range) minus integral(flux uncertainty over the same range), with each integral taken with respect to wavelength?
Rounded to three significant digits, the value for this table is 464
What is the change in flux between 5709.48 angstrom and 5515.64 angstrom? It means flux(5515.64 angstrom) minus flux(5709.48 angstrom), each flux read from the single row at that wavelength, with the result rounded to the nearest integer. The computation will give -30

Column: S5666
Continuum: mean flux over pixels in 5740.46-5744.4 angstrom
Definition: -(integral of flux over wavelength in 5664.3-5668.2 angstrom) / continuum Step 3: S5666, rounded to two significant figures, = -3.1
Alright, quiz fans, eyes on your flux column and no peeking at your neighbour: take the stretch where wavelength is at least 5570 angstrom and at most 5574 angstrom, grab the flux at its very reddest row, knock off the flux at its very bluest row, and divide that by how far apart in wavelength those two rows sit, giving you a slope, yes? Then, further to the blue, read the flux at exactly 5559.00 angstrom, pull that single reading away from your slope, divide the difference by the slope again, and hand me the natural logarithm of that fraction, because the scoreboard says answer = 2.4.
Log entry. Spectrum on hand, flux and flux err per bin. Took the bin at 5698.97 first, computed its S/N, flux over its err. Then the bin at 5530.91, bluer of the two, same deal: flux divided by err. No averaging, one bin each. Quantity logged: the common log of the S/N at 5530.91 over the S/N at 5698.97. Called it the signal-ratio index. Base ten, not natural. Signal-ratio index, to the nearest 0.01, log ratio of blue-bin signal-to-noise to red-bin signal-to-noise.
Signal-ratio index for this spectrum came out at -0.07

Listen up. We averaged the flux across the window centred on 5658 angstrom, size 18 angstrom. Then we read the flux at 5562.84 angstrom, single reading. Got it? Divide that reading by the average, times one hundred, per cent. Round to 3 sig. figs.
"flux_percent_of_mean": 101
